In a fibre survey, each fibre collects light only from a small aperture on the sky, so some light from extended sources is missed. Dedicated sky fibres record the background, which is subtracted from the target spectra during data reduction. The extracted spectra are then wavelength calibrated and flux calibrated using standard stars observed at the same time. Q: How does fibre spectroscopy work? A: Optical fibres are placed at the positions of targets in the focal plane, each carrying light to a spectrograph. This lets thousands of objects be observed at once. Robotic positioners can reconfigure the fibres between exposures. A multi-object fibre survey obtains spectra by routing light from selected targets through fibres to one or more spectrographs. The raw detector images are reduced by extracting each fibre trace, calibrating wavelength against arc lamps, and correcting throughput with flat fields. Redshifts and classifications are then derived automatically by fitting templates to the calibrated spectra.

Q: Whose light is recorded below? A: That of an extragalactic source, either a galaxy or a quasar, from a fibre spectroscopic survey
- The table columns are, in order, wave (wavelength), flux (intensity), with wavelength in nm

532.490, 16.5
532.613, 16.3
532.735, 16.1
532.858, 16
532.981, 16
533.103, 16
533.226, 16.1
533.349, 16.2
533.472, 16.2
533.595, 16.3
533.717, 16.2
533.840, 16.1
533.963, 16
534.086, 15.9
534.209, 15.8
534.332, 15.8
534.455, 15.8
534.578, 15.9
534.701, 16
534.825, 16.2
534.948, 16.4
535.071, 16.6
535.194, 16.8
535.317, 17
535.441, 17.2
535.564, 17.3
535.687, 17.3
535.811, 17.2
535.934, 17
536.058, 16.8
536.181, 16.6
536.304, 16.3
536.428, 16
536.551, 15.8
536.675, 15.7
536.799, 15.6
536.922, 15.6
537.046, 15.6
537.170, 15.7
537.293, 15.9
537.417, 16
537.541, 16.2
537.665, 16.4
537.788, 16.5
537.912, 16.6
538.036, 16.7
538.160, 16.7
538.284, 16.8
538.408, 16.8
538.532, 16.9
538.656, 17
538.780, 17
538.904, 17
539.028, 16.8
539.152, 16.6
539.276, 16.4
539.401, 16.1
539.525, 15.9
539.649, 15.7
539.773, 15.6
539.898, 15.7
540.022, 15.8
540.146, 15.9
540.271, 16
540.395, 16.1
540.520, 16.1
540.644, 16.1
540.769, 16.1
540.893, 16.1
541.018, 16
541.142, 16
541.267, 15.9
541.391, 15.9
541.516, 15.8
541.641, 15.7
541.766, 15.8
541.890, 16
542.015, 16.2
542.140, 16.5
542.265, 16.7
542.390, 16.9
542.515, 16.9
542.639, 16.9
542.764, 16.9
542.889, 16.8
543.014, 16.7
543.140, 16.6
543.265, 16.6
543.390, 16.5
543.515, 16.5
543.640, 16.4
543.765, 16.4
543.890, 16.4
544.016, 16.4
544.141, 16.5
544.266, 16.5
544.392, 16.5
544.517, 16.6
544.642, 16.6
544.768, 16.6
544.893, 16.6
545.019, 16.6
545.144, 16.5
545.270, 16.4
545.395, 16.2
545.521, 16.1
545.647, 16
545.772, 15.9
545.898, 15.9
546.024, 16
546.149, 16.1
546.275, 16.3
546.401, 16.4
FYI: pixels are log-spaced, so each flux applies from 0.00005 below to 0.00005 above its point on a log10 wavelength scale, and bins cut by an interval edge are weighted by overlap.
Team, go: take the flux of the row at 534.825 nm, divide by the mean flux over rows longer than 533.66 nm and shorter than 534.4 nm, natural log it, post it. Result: 0.01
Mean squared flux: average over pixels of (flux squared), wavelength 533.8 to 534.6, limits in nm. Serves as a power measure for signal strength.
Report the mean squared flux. 253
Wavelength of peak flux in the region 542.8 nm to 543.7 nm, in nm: 542.889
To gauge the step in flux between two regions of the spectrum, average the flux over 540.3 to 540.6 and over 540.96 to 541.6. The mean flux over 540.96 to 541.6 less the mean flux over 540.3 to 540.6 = -0.2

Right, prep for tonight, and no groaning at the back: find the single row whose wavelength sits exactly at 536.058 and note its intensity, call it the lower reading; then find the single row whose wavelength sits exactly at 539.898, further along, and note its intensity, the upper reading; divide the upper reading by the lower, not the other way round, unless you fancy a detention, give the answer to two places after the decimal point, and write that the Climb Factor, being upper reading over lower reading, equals 0.93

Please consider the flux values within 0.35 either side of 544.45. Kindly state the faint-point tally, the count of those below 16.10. 0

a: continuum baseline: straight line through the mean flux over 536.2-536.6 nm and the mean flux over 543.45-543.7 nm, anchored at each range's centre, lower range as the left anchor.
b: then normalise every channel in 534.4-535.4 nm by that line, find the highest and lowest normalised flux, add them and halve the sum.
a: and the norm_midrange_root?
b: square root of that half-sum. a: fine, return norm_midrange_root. 1.01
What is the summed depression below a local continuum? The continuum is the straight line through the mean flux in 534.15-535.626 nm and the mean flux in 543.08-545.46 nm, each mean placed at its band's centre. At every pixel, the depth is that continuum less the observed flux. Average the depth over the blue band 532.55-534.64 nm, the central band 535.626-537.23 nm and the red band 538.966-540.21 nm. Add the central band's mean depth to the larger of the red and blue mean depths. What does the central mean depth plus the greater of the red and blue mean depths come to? 0.57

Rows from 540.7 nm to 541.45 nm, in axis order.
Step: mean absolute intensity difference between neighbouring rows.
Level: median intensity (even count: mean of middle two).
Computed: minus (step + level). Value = -16.0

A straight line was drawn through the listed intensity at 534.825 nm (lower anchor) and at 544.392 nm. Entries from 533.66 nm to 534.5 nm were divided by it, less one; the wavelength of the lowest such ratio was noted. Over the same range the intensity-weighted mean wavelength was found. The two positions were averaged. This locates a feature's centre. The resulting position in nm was 534.27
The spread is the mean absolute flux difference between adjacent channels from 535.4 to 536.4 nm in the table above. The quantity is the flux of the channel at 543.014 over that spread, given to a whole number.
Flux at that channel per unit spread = 106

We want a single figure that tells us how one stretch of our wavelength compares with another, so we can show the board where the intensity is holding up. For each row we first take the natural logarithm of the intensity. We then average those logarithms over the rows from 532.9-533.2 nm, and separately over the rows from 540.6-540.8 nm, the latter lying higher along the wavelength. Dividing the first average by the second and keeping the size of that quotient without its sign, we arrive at 1.00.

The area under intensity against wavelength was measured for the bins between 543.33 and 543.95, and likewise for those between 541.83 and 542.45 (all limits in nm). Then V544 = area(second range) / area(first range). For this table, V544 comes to 1.00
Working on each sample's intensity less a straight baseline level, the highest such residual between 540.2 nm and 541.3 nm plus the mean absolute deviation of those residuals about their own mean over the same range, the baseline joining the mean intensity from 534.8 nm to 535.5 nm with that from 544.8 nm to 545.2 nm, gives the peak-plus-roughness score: -0.5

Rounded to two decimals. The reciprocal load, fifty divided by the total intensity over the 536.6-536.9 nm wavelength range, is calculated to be 1.60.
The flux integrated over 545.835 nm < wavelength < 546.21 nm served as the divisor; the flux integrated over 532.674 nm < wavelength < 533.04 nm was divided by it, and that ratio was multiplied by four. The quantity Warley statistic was 3.91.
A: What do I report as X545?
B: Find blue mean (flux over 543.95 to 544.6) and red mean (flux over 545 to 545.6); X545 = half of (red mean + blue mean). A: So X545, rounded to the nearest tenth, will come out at 16.4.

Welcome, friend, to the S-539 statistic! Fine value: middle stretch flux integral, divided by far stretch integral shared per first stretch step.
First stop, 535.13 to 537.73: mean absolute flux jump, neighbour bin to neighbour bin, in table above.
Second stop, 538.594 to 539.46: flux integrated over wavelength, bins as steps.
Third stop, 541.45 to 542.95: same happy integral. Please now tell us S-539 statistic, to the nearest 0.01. 0.09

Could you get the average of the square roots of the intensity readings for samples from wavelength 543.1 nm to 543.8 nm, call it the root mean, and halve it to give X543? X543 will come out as 2.03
